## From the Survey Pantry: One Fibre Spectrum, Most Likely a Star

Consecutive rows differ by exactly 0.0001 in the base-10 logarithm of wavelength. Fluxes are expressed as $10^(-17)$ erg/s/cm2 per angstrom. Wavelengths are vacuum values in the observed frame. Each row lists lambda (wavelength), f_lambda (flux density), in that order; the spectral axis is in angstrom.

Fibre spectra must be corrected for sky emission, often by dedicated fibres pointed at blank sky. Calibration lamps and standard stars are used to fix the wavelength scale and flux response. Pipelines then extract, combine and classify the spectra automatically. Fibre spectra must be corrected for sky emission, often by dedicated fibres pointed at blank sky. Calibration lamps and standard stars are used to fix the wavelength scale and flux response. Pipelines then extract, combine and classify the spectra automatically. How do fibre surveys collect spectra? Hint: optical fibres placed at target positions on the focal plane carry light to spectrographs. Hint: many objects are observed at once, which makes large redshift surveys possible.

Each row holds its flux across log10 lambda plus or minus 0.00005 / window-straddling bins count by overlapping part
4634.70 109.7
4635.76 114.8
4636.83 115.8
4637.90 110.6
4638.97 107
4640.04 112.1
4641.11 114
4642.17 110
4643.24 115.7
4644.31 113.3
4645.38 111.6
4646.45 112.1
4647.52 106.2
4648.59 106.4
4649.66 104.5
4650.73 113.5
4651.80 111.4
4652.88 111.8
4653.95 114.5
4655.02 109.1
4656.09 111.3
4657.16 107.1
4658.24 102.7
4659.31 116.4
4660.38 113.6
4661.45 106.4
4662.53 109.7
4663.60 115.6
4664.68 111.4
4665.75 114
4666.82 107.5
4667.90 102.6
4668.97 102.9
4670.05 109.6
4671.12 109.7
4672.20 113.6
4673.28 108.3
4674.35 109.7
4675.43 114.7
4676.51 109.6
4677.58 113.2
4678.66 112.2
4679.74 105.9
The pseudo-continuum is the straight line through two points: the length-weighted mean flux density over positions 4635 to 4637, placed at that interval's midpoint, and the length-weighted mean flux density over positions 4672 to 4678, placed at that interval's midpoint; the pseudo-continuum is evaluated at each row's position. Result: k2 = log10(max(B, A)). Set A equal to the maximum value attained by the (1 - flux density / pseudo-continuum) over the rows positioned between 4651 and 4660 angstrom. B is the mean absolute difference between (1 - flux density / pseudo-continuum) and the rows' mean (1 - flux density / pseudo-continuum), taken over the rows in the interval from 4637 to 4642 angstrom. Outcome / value -1.04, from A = 0.09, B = 0.0194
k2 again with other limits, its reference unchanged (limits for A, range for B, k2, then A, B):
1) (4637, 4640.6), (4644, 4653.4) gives -1.18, 0.07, 0.0257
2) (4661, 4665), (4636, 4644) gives -1.26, 0.06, 0.0227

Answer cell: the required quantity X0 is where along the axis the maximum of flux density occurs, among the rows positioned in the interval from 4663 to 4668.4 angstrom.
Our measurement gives 4663.60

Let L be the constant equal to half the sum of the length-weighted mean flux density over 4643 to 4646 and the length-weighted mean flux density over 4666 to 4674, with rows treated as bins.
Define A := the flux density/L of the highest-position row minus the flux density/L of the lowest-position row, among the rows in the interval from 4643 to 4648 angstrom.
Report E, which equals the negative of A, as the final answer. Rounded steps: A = -0.09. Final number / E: 0.09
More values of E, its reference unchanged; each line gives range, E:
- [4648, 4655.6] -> -0.02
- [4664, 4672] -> 0.02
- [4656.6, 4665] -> -0.04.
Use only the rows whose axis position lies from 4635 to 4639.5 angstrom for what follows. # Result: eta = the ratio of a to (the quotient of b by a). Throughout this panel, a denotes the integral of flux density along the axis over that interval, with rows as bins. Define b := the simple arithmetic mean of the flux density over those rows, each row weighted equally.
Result 2265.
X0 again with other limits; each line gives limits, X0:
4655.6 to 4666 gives 4659.31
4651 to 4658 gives 4653.95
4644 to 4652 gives 4650.73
